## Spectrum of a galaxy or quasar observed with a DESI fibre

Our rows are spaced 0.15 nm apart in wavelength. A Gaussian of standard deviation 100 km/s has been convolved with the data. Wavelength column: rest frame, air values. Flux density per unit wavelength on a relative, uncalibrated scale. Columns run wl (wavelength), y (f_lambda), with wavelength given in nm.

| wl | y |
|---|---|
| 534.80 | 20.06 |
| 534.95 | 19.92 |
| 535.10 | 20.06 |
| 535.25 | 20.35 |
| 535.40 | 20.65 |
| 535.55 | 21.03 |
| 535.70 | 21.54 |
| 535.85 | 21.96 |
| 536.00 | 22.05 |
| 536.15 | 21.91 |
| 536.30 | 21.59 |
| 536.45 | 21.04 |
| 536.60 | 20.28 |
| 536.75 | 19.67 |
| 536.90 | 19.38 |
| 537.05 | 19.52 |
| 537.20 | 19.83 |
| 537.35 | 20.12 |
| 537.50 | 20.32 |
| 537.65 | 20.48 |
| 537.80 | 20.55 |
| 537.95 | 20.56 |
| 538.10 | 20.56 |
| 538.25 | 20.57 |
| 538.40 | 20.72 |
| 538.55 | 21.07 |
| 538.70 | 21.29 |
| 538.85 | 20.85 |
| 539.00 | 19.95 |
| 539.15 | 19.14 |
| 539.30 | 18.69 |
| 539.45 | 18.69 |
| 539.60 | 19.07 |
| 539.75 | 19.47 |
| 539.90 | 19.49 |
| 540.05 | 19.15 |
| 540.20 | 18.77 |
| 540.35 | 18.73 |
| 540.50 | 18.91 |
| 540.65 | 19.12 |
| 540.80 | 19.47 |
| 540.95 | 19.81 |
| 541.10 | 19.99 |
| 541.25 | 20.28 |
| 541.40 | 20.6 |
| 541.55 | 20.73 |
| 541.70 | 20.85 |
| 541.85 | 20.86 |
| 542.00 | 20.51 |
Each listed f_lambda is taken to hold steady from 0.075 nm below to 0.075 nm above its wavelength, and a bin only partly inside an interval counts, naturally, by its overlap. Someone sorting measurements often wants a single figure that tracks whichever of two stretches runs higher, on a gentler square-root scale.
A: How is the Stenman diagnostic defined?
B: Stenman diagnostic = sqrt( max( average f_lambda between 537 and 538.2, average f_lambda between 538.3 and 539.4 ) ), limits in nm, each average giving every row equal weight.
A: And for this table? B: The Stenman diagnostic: 4.50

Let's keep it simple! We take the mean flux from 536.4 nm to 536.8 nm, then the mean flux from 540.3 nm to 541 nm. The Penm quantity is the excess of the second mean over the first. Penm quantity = -1.1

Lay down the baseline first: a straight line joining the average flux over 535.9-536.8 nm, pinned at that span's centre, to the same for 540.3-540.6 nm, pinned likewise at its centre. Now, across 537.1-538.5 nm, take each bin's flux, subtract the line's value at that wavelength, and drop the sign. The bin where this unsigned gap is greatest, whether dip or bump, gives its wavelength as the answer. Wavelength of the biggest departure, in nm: 537.20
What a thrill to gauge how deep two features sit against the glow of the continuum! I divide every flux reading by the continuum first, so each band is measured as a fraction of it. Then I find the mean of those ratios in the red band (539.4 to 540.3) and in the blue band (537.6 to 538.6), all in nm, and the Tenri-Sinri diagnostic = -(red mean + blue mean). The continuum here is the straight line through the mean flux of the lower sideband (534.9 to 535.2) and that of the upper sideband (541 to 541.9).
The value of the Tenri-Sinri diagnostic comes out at -1.96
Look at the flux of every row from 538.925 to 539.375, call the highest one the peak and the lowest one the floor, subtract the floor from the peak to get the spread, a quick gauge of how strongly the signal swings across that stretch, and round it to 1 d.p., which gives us 1.3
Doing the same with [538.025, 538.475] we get 0.2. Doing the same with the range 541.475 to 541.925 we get 0.1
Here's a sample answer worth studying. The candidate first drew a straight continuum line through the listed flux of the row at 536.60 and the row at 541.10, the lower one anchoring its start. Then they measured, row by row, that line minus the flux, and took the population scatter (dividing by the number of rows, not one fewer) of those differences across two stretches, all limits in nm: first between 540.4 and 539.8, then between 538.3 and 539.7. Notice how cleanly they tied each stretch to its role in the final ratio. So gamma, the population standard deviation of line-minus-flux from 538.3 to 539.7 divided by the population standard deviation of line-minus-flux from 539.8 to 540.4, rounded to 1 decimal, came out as 3.3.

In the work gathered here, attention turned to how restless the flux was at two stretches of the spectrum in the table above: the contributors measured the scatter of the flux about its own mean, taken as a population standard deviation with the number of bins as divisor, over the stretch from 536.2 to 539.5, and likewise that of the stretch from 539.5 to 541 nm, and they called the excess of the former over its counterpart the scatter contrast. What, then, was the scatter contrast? 0.44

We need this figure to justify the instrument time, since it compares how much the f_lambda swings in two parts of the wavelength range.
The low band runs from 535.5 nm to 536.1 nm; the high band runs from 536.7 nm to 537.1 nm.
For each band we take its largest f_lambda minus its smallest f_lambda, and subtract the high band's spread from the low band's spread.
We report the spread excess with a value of 0.73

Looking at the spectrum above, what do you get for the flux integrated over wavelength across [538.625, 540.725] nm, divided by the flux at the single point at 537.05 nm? 2.08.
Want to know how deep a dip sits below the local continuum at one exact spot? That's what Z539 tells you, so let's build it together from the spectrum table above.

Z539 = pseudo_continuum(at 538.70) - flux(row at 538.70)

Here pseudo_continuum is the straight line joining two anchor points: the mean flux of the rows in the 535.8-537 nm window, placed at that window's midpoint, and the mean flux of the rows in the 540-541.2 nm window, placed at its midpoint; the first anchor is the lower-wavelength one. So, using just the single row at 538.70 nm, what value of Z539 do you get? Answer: -1.3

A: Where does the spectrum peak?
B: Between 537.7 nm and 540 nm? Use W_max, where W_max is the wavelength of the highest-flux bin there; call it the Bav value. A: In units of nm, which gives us 538.70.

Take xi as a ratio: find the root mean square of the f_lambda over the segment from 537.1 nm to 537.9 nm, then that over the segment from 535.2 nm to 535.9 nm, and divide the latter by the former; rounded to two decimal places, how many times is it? 1.04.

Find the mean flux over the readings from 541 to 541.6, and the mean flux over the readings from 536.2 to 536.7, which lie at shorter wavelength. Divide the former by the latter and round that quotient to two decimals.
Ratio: 0.97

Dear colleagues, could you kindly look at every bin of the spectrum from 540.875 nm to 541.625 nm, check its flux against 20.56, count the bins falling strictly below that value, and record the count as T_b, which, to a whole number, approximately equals 3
